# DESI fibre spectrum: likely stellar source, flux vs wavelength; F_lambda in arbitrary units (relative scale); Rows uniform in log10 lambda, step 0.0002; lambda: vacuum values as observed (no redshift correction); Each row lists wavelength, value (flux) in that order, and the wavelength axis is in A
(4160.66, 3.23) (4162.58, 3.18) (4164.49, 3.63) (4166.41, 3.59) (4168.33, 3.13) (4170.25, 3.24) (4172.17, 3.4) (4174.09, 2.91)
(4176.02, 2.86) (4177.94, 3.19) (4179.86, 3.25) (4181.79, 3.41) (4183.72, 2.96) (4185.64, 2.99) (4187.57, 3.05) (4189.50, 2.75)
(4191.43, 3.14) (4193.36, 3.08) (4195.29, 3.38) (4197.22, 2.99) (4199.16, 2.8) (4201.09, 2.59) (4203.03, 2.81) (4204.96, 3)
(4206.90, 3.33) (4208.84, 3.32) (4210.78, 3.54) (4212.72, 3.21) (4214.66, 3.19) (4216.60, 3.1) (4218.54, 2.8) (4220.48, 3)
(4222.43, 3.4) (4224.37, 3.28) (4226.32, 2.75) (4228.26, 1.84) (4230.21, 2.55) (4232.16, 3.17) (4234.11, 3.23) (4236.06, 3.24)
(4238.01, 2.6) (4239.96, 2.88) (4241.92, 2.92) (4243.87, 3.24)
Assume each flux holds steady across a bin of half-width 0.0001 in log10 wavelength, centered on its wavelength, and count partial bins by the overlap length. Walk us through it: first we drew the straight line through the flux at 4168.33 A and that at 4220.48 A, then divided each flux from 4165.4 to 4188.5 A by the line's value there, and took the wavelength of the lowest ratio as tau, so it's 4176.02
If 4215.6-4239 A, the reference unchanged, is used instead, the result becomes 4228.26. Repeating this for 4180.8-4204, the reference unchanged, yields 4201.09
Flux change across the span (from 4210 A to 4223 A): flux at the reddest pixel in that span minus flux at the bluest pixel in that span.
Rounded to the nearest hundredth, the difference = -0.14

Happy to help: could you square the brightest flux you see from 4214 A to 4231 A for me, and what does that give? 11.6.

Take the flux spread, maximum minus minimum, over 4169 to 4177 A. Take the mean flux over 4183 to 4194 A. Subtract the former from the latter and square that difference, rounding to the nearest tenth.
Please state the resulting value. 6.0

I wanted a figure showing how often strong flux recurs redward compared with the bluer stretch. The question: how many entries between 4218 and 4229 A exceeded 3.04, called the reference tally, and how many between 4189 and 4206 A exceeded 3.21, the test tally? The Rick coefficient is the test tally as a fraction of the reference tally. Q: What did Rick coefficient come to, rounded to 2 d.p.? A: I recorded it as 0.50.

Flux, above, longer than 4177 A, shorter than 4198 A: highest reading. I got 3.41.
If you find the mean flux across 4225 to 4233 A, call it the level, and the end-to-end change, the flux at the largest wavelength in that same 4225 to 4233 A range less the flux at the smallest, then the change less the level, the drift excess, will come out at -2.2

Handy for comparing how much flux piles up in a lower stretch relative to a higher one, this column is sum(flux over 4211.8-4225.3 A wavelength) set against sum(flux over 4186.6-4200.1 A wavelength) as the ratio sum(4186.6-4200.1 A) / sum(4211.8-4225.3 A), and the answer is 0.96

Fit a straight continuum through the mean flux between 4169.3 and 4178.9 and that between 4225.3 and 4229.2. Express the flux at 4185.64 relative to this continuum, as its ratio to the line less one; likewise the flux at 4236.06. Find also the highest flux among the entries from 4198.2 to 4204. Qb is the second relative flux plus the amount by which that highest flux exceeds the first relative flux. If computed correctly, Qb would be 3.3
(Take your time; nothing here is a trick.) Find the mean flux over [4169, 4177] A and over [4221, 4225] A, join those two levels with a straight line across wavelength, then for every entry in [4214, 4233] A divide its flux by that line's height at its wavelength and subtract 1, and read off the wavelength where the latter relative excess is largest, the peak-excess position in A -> 4222.43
